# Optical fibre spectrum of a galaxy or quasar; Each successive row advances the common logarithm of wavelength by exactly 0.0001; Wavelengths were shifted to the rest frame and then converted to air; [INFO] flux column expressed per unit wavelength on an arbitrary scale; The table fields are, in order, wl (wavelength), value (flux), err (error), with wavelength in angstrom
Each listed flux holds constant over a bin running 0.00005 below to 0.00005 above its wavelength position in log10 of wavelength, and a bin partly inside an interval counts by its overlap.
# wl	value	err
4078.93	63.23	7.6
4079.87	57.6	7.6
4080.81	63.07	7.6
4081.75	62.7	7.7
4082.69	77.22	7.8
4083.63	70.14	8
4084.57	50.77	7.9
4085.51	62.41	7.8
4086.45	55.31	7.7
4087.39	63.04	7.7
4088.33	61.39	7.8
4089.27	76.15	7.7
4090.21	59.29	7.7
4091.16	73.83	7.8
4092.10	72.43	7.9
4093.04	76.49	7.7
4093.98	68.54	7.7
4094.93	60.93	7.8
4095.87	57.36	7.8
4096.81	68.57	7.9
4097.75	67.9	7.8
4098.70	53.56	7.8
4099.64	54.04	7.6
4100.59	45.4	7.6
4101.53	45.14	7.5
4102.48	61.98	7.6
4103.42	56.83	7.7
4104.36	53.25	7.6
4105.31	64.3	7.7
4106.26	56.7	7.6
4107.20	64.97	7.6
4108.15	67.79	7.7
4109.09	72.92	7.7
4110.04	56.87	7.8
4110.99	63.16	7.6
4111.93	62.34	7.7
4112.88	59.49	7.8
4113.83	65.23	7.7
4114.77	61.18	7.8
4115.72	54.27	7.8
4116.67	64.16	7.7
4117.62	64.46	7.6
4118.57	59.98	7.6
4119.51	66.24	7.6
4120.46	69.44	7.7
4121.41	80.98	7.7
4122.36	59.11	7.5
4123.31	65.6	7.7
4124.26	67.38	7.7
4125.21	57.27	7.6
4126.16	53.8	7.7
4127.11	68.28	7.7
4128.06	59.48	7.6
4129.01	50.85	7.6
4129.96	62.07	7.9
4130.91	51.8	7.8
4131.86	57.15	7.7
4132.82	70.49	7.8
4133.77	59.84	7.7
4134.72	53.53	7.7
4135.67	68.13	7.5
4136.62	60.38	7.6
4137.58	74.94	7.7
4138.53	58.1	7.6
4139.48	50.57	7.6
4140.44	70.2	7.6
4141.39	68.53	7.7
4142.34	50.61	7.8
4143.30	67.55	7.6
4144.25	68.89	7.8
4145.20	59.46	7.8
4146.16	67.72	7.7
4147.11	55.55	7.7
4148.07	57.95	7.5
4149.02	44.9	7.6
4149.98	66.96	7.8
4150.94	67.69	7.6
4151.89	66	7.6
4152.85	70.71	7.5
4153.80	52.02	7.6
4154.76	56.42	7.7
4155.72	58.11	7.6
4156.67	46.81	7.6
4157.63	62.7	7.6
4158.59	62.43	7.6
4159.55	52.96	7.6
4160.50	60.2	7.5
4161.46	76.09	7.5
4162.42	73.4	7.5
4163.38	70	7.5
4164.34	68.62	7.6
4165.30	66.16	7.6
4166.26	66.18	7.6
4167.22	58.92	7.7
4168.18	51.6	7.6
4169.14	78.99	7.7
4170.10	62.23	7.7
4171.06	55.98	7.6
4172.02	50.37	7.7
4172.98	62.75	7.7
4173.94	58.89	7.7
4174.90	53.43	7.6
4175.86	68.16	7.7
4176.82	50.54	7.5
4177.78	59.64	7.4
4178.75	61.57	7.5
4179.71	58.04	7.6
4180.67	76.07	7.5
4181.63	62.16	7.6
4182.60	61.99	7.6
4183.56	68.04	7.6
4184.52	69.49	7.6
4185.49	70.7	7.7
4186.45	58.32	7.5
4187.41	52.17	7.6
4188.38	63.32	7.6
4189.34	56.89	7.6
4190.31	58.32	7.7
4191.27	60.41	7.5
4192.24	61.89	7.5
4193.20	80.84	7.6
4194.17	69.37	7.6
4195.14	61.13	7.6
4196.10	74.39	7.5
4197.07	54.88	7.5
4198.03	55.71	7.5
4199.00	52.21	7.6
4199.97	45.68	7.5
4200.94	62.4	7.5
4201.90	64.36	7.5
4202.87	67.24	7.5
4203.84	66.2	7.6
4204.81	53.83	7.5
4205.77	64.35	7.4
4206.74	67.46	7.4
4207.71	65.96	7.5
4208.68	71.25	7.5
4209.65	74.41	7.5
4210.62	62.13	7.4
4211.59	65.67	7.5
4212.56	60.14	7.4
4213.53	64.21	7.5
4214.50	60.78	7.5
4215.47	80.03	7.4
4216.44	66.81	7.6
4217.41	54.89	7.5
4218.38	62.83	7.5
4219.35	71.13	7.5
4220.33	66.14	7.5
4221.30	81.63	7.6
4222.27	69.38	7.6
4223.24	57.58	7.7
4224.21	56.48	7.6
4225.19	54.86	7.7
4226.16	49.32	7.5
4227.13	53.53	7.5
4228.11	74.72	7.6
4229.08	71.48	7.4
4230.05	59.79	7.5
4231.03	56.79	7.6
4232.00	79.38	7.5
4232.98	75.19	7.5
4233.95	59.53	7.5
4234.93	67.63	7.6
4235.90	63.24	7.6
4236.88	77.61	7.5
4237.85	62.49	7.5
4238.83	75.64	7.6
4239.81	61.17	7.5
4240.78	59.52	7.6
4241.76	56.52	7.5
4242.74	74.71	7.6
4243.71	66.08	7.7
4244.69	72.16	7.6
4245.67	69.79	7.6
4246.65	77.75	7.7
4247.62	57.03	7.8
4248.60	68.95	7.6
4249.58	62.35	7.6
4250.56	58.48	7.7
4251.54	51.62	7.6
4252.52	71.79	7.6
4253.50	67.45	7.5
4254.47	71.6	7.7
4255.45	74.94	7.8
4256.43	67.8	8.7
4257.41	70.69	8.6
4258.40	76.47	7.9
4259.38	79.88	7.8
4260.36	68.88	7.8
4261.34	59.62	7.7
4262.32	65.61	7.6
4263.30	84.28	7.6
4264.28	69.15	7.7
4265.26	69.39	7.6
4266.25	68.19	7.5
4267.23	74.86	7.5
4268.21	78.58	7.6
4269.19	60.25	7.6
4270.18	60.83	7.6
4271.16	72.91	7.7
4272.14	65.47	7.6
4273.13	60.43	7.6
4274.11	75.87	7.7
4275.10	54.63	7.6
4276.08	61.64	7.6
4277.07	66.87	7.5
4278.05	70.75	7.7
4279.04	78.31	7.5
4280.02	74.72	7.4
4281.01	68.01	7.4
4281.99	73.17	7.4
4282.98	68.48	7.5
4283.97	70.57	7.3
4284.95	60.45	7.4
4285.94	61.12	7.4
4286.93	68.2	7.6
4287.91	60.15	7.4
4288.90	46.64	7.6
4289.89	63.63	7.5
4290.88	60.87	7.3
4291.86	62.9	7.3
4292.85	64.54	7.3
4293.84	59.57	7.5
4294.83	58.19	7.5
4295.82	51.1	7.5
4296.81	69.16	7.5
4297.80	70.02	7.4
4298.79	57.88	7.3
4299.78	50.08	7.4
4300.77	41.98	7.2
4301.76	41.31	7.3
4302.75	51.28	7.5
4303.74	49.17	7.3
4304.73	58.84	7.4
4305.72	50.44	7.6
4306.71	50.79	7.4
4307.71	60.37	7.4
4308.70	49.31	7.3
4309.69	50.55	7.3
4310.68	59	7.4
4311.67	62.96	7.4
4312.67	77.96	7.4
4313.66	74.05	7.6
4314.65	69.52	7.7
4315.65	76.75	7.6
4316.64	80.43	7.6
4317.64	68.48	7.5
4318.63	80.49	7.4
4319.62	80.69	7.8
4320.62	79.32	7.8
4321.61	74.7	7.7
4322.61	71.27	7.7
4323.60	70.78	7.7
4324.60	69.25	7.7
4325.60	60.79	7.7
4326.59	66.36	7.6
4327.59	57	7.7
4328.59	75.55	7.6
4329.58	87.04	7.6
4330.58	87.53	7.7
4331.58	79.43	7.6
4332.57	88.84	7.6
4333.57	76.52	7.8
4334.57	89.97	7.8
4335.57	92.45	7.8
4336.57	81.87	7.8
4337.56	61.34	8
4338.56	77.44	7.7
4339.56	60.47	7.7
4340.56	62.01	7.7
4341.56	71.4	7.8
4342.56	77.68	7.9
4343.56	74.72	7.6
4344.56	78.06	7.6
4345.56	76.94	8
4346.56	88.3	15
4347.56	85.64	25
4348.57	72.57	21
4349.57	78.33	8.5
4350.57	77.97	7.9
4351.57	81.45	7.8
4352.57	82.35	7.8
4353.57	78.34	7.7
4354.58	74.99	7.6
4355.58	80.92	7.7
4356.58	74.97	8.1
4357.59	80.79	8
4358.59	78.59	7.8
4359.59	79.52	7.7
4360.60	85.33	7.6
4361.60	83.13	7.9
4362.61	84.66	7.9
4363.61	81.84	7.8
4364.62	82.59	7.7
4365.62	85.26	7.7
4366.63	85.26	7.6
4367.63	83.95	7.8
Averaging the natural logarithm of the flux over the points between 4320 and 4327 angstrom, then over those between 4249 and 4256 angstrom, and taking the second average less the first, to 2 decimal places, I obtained -0.08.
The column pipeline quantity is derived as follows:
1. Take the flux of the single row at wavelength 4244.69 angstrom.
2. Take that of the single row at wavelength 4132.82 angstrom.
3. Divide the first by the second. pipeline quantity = 1.0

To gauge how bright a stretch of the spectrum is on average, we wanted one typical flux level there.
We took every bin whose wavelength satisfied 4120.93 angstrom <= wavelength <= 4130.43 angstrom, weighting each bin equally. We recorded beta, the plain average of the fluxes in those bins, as 62.5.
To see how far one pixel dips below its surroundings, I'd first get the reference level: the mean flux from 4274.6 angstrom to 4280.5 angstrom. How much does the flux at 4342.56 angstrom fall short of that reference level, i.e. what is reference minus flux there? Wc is -10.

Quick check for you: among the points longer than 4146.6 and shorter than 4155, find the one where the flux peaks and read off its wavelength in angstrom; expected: 4152.85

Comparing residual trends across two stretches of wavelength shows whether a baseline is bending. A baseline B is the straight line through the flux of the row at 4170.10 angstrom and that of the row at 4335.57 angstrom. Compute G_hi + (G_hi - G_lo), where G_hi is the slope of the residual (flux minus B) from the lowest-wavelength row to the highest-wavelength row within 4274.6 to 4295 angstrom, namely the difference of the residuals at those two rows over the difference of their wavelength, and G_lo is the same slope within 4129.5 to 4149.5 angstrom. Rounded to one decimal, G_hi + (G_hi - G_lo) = 1.1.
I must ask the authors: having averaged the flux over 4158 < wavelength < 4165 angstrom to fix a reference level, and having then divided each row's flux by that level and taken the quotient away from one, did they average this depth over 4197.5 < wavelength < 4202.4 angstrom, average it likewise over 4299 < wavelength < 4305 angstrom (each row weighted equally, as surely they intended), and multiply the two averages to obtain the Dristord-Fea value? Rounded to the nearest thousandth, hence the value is 0.040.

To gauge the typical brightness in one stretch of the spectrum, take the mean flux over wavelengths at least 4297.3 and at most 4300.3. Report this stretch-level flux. 59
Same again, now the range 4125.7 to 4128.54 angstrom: 61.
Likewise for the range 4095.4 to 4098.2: 65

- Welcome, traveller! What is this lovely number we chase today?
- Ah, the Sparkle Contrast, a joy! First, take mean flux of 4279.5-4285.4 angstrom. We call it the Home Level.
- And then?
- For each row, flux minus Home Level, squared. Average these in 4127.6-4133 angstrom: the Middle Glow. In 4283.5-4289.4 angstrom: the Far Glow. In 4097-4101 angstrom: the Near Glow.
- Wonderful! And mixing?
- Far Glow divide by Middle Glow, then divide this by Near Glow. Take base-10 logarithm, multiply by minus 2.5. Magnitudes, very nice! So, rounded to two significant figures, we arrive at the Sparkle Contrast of 6.3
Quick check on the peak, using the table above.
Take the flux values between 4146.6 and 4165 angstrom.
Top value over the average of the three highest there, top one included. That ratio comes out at 1.04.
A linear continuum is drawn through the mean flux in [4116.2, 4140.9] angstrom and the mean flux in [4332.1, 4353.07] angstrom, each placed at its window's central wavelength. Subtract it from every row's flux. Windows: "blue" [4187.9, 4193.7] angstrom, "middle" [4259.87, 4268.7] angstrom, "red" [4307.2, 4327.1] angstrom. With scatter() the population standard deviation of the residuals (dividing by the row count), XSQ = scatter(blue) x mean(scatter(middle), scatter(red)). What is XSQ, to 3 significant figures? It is 63.0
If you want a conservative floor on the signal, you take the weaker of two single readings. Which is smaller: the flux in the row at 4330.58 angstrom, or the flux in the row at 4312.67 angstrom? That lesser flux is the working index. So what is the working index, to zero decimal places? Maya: 78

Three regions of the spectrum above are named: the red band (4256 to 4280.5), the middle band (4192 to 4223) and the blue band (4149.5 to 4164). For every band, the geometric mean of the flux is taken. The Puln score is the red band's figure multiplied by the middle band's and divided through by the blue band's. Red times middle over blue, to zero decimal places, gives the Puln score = 71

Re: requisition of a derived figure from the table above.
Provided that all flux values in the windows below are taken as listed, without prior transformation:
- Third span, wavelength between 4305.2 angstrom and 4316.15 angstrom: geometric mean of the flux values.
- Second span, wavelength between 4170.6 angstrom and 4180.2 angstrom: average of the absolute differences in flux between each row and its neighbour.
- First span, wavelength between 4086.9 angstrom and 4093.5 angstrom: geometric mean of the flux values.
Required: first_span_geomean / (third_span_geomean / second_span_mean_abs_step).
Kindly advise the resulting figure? 9.3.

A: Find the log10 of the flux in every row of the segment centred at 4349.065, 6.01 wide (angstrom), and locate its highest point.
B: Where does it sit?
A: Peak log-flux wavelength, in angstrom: 4346.56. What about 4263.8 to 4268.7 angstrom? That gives 4268.21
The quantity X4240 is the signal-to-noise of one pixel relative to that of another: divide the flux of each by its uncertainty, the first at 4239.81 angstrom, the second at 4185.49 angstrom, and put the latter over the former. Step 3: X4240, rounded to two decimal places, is 1.13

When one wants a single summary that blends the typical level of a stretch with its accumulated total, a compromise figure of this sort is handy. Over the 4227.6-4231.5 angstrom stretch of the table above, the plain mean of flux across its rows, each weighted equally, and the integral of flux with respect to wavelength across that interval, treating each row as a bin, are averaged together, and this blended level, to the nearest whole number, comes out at 161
